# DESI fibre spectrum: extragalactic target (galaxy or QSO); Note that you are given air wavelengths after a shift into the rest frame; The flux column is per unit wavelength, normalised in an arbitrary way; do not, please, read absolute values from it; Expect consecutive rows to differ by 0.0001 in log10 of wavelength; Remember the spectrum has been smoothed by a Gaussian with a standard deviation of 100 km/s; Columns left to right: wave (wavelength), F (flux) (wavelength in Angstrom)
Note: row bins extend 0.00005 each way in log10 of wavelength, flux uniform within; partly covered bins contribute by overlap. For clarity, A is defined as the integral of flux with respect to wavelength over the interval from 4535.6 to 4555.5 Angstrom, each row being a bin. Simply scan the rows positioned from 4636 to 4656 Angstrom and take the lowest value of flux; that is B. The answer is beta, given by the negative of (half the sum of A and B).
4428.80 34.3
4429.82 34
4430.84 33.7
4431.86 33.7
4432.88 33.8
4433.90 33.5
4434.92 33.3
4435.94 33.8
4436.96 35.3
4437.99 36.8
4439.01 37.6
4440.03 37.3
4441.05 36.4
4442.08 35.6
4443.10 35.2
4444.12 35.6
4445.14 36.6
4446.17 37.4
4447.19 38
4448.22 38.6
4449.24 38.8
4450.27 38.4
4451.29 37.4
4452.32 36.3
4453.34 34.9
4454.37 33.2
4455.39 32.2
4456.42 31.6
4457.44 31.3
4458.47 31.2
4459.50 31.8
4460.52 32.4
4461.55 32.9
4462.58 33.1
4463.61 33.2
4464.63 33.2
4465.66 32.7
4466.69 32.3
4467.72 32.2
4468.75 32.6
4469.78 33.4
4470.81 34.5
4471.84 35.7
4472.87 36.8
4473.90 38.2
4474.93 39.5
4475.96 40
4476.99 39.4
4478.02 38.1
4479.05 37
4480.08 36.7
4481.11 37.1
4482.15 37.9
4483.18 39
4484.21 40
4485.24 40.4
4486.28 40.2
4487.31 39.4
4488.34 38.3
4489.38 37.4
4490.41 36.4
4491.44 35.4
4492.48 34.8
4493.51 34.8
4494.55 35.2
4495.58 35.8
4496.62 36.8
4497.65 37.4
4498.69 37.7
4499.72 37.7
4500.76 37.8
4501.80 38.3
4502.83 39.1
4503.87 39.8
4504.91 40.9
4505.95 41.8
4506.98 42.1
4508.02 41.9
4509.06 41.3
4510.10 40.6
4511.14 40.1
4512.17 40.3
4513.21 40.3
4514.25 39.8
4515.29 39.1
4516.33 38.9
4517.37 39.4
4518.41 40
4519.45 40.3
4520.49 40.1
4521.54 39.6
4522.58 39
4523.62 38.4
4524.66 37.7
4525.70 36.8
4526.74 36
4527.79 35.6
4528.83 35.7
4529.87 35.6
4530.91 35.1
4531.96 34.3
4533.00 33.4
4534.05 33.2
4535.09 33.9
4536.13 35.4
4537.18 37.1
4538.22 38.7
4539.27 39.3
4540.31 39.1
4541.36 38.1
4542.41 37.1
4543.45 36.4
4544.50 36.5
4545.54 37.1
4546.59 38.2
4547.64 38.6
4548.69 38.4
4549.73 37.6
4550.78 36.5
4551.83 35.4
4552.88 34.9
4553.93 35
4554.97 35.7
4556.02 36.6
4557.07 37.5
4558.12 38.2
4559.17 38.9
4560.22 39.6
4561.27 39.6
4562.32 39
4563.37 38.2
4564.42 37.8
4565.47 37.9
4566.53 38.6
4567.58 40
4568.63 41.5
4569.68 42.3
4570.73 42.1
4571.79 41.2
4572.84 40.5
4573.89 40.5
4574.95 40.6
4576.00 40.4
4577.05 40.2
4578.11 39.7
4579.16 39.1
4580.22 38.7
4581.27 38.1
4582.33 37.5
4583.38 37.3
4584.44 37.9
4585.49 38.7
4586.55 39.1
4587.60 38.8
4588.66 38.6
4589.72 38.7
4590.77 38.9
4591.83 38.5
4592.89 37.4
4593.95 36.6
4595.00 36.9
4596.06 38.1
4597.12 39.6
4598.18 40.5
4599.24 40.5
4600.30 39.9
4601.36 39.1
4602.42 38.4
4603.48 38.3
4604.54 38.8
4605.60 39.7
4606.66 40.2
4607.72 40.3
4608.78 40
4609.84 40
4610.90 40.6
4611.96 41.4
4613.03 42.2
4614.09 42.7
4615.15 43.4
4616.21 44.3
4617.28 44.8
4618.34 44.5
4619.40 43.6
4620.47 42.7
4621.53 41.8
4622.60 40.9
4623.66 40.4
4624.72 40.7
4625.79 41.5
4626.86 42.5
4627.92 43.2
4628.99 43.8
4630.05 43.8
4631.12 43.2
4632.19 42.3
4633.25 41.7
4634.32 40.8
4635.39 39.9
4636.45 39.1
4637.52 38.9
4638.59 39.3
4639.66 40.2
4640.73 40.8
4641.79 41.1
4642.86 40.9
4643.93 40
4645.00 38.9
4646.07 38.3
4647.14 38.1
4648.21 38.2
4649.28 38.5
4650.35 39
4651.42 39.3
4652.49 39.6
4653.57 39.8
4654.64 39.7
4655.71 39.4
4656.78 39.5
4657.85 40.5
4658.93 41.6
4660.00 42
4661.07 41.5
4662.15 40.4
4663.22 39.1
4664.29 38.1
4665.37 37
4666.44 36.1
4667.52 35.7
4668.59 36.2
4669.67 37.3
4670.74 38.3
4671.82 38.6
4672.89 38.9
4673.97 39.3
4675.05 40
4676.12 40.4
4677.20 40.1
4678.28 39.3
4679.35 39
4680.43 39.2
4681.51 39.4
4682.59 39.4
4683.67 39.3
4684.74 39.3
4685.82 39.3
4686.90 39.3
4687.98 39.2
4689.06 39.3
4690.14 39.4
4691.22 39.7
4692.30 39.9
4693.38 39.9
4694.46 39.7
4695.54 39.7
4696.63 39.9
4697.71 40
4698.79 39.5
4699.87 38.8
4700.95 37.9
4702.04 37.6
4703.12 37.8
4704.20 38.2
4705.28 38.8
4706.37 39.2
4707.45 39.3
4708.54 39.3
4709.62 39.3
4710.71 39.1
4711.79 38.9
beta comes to -388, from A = 739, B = 38.1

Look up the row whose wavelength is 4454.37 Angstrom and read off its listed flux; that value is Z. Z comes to 33.2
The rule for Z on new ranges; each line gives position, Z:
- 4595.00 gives 36.9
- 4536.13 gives 35.4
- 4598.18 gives 40.5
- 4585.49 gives 38.7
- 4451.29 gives 37.4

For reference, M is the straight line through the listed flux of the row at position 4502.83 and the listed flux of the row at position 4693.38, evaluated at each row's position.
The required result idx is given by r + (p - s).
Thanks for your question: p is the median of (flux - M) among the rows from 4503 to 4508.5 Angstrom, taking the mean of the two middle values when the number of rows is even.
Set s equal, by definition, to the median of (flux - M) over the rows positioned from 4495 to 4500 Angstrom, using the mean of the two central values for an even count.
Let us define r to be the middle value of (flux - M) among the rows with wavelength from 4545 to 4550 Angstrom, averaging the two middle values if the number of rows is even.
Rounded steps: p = 2.7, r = -1.1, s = -1.7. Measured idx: 3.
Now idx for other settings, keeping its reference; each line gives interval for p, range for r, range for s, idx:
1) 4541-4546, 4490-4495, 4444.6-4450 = -5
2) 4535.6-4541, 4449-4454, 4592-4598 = 0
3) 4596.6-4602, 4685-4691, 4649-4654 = 0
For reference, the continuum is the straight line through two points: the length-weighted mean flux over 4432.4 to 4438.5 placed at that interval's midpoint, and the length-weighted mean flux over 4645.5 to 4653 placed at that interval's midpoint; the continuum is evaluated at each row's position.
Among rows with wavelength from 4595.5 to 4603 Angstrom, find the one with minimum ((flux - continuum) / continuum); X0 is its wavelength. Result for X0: 4596.06 Angstrom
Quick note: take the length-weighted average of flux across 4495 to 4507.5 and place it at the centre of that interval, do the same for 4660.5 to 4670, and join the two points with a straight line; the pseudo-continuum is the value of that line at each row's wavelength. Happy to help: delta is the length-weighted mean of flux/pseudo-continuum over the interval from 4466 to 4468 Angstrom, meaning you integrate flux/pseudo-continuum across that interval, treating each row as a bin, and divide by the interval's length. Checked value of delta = 0.83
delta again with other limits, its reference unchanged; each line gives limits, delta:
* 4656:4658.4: 1.05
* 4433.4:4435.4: 0.85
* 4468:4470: 0.84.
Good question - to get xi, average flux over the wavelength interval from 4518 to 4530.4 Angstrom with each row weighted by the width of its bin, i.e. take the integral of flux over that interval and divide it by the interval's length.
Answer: 37.9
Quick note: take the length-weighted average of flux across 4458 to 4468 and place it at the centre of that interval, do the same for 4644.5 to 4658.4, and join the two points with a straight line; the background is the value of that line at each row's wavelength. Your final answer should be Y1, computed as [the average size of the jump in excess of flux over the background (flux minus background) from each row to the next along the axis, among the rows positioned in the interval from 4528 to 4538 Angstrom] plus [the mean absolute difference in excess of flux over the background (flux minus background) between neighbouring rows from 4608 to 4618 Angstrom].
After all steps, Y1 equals 1.38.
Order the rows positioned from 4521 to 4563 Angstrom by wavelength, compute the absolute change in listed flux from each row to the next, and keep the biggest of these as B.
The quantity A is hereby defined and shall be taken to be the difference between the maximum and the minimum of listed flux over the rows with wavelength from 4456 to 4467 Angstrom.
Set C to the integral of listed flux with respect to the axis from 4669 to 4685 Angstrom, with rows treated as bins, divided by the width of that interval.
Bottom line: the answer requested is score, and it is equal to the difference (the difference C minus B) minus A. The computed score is 35.5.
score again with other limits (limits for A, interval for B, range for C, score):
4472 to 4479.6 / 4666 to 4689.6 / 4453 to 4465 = 28.3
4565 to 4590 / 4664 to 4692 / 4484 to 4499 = 31.2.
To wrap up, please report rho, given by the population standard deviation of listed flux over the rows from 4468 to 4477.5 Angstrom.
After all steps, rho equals 2.6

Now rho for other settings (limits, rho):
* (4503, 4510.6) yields 0.8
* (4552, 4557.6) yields 1.0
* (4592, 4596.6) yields 0.6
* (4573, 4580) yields 0.5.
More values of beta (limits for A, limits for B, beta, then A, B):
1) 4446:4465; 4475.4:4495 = -345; 655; 34.8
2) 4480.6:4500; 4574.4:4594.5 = -382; 727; 36.6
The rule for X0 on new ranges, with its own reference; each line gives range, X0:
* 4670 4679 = 4670.74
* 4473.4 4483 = 4480.08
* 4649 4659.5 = 4649.28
